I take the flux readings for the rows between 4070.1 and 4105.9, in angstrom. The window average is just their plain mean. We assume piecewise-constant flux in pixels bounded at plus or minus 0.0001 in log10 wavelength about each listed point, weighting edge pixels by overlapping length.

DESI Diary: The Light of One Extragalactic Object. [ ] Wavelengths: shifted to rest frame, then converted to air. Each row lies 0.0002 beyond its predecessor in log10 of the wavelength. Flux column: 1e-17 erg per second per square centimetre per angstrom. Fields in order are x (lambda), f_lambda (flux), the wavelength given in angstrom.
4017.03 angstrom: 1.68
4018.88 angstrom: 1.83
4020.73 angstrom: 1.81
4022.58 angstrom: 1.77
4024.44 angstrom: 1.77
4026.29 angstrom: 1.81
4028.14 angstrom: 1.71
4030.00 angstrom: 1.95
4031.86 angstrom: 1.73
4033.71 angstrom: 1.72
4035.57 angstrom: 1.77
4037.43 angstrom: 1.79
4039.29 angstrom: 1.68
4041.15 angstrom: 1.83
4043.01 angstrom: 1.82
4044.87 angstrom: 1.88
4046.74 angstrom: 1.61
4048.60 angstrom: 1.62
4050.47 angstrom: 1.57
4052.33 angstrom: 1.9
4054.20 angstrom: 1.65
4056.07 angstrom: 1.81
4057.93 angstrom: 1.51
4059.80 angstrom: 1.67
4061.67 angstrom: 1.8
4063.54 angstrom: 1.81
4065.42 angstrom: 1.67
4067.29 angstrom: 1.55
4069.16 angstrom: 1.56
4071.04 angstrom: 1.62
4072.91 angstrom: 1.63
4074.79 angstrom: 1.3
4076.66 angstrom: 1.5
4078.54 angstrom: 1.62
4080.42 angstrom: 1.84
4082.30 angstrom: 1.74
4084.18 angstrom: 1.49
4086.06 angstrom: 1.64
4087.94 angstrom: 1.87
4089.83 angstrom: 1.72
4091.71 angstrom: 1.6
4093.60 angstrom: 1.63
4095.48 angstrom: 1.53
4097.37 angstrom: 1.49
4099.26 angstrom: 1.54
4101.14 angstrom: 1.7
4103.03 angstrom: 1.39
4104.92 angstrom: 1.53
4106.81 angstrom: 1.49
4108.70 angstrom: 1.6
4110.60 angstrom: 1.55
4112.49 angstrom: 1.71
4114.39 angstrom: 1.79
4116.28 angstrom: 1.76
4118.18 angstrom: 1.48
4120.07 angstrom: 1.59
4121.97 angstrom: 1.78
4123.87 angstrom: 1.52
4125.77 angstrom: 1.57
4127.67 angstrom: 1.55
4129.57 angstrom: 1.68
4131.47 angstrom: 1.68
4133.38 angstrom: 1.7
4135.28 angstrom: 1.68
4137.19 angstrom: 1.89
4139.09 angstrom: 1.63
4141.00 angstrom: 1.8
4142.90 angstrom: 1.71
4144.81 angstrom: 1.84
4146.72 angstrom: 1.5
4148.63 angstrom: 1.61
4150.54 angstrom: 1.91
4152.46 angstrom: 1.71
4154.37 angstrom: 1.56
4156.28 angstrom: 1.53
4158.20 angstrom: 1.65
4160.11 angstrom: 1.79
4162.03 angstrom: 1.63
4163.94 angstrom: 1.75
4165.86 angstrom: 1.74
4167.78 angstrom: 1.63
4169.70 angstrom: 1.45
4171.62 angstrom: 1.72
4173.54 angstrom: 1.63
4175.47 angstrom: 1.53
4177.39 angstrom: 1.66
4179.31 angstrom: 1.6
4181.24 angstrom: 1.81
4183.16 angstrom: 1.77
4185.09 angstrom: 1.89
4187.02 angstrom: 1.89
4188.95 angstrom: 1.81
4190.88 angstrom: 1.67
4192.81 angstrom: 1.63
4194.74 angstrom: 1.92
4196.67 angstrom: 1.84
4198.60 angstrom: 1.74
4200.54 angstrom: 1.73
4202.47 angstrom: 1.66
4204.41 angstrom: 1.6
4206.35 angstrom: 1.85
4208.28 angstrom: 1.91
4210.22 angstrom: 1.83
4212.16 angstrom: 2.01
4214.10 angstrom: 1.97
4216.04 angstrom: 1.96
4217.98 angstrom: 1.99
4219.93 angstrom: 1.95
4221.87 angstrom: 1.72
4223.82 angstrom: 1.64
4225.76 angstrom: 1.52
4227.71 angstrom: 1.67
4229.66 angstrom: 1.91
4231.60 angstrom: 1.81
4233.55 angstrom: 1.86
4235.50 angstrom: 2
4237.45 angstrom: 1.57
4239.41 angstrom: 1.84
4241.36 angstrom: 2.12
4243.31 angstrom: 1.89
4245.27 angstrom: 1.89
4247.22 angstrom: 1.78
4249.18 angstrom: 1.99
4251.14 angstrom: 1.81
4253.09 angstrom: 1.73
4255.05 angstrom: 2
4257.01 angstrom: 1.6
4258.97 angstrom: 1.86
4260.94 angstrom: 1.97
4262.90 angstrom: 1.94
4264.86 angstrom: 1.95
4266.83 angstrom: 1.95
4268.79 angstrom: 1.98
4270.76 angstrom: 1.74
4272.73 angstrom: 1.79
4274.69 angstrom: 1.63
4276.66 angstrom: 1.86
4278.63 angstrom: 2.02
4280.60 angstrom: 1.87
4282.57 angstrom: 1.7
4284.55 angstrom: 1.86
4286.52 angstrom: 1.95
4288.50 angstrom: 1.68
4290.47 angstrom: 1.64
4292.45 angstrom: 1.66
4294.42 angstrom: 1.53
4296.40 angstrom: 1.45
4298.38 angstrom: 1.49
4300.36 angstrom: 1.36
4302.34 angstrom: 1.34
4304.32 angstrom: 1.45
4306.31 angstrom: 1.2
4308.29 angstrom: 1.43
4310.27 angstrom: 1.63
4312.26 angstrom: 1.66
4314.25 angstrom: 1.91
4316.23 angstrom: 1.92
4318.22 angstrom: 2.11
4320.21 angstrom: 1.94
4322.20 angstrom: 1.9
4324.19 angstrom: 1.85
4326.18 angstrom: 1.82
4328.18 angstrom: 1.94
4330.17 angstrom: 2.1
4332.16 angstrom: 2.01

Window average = 1.60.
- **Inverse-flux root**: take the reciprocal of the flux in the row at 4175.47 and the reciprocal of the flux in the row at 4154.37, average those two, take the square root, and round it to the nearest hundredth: 0.80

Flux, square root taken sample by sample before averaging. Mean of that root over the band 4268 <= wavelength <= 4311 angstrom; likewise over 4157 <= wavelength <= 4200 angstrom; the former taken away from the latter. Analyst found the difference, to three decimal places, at 0.028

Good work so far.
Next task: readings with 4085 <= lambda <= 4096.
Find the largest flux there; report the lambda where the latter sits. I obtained 4087.94 angstrom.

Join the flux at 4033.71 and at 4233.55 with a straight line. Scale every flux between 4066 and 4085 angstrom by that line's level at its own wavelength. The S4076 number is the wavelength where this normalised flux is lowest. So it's 4074.79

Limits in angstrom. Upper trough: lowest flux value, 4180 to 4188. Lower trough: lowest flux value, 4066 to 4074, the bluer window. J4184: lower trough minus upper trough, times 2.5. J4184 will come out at -0.55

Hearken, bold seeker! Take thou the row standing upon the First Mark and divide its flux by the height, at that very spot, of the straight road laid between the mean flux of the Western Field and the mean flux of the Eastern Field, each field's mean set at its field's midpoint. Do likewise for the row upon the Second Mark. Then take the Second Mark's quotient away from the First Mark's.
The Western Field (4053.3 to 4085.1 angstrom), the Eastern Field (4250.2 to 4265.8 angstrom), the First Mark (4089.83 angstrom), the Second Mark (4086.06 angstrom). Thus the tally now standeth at 0.05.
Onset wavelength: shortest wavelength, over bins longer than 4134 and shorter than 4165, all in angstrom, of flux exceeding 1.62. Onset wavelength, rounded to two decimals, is 4135.28 angstrom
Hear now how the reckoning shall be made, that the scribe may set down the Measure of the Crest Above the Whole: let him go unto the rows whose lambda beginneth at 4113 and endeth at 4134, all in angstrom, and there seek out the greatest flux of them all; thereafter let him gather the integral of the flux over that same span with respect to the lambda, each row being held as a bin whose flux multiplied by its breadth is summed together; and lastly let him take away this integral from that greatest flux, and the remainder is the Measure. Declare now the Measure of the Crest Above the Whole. -33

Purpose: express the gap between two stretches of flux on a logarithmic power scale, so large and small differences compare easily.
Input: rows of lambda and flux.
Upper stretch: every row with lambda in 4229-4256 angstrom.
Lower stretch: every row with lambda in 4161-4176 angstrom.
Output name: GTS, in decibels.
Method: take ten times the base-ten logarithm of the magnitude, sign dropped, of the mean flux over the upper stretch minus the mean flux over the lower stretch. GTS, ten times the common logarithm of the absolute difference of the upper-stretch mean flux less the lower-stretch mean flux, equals -6.3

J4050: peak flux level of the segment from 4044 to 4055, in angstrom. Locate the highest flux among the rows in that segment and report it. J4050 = 1.9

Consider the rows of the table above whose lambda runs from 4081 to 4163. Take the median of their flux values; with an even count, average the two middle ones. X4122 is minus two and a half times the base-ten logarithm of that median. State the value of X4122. -0.53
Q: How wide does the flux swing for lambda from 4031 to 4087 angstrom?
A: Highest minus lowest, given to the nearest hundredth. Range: 0.60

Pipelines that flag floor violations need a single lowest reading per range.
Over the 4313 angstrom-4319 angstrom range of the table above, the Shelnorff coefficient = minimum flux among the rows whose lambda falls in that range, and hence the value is 1.91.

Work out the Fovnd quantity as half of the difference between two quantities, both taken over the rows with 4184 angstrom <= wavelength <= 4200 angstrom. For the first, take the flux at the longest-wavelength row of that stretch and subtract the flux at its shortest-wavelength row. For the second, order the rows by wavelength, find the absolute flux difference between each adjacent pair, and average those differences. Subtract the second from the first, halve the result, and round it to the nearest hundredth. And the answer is -0.13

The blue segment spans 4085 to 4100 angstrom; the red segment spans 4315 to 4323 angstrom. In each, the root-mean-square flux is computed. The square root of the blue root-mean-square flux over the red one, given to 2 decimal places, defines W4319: 0.91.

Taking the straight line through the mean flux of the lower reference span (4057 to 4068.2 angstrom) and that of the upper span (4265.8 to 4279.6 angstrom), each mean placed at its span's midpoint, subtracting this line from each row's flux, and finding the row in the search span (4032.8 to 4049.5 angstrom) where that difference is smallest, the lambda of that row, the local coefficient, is 4046.74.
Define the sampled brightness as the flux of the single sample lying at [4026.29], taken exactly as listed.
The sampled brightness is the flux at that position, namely 1.81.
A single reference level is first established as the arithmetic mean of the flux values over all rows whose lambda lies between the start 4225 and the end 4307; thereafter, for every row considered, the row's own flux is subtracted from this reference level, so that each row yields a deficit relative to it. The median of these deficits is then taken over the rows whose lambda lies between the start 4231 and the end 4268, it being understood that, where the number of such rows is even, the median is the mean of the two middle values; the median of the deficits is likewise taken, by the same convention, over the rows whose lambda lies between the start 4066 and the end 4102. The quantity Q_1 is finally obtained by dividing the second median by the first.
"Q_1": -1.1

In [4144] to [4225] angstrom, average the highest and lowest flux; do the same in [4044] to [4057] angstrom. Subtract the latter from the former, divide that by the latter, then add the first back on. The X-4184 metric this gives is 1.73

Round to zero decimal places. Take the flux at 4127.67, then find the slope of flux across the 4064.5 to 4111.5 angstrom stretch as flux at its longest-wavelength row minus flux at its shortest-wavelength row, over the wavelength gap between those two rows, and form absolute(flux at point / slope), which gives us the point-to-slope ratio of 584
